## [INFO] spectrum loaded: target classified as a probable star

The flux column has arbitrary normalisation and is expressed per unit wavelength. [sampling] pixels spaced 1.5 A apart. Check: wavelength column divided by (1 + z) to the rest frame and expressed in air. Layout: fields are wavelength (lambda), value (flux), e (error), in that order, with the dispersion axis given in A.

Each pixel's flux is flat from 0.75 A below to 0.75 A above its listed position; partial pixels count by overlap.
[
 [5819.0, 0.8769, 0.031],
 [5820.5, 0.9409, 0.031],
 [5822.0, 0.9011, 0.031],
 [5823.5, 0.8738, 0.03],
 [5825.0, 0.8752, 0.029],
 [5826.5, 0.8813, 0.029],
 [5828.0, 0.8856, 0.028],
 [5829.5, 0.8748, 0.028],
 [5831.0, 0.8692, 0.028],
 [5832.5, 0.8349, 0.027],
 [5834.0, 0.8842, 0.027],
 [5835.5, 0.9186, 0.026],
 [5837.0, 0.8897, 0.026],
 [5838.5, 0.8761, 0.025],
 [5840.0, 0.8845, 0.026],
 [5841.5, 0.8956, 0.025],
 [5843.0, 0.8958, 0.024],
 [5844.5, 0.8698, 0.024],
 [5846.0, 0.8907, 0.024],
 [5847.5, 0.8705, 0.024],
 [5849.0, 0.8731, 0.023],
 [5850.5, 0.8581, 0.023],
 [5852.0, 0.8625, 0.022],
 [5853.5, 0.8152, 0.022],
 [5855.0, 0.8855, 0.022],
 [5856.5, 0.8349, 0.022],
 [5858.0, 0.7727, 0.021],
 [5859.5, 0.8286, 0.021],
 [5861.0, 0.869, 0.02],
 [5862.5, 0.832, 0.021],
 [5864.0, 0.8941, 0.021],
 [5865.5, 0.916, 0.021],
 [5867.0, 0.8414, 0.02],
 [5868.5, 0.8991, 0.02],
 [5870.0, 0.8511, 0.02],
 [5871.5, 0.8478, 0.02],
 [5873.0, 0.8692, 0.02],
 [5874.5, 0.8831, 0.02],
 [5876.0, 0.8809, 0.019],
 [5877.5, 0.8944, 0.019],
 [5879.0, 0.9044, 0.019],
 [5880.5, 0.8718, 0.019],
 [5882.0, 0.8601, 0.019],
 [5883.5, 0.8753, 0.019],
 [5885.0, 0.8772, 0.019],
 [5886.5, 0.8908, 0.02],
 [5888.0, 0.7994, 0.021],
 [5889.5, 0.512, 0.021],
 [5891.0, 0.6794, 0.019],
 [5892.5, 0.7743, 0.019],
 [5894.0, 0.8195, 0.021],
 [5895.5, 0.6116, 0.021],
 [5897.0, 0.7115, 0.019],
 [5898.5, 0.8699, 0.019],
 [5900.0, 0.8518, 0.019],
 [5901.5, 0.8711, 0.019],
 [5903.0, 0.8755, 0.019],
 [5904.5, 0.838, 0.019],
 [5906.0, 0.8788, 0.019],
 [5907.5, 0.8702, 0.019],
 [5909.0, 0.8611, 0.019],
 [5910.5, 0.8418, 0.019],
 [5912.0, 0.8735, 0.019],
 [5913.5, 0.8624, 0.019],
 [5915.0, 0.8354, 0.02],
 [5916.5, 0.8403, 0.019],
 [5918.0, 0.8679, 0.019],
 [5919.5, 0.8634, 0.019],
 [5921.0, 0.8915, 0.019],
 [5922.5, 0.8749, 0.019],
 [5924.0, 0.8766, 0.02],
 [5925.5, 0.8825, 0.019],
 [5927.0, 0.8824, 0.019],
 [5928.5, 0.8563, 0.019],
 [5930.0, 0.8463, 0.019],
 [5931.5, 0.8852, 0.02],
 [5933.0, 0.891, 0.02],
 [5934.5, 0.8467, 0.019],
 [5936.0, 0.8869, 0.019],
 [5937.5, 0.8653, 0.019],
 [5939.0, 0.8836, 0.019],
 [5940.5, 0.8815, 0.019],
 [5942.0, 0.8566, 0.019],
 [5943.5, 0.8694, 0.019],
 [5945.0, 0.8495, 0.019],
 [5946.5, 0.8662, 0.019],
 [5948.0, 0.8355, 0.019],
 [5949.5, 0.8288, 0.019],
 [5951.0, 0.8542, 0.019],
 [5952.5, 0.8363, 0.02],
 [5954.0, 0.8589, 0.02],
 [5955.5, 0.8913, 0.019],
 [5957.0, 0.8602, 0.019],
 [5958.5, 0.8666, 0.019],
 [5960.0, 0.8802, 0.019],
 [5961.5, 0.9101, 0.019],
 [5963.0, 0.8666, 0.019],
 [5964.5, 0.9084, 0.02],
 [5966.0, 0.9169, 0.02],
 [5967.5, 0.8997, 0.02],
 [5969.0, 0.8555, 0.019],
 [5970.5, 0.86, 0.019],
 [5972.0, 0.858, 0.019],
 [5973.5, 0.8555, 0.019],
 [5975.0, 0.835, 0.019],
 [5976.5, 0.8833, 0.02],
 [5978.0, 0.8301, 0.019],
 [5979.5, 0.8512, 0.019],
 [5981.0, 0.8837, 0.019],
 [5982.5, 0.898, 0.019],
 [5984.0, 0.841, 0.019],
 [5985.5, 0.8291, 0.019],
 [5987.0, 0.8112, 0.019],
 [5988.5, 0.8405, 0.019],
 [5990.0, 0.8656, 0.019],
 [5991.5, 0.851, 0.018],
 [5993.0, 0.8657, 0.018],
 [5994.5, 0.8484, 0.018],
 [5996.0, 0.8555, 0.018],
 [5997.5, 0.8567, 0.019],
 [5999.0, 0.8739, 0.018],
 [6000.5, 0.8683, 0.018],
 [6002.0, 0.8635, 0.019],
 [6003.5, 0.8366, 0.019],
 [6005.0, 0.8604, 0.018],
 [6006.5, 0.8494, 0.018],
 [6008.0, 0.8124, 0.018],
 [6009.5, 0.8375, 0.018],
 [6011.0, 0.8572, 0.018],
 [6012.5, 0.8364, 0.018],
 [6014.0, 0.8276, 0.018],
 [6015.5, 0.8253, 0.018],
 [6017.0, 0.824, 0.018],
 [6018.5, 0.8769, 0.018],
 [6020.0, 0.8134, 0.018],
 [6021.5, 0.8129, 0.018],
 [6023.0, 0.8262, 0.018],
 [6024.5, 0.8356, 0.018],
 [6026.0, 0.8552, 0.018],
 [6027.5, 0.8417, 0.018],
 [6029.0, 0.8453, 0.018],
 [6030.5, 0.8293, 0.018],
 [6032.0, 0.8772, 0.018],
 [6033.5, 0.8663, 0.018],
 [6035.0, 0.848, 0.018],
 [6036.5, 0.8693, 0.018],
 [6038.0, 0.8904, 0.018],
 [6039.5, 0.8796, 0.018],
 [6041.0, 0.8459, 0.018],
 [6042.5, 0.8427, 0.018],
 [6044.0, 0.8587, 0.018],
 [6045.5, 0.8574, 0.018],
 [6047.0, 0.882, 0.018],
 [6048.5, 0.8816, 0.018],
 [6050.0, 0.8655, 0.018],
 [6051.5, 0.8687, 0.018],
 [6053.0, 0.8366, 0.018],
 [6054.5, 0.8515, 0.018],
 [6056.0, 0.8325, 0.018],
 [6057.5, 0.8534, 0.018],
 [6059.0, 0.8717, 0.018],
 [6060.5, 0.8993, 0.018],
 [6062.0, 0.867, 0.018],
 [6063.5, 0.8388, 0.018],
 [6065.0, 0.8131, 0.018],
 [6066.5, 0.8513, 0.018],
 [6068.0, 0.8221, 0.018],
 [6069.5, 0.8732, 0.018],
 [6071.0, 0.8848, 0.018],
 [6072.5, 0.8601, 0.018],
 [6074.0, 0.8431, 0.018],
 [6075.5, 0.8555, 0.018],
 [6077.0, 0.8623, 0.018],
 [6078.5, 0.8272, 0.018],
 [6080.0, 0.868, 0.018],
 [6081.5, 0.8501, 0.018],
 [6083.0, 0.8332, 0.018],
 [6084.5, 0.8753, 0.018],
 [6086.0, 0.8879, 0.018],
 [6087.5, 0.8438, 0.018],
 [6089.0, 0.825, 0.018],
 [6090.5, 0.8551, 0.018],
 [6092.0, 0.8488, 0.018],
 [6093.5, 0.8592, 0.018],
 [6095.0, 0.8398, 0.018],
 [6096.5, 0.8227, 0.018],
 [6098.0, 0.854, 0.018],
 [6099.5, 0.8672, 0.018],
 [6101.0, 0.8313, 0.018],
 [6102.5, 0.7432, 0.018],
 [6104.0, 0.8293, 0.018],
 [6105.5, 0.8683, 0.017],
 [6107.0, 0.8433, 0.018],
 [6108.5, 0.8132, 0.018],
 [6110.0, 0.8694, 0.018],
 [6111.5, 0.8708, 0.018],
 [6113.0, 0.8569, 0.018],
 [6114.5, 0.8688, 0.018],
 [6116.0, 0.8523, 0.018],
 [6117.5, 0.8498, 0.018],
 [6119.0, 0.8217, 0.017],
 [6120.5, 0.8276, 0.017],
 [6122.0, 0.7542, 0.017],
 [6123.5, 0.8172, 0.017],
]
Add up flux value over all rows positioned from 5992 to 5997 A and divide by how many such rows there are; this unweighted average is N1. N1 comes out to 0.857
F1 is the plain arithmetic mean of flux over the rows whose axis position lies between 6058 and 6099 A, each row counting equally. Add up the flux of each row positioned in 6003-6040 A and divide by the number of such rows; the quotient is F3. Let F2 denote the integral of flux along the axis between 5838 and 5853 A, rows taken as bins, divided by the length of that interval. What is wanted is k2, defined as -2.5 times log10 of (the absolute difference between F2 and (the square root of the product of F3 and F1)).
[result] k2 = 3.9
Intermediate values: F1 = 0.853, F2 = 0.88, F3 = 0.845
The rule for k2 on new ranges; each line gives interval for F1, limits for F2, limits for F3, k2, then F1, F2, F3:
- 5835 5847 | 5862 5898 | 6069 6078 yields 3.2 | 0.890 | 0.83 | 0.863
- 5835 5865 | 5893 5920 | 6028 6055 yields 3.9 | 0.866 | 0.83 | 0.861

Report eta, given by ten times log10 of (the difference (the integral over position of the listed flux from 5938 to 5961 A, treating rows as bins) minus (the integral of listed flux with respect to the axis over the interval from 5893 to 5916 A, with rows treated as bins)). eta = -1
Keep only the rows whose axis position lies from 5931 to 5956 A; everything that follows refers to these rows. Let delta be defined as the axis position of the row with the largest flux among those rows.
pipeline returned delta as 5955.5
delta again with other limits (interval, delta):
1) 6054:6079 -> 6060.5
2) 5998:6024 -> 6018.5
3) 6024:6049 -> 6038.0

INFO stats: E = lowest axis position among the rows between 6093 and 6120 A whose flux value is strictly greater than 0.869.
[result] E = 6110.0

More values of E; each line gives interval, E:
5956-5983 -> 5960.0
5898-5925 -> 5898.5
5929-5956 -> 5931.5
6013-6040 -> 6018.5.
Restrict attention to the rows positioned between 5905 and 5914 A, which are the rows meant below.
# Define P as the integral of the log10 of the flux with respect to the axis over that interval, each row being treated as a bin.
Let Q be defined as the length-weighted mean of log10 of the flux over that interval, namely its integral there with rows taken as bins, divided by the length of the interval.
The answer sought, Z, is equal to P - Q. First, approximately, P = -0.57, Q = -0.0636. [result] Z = -0.51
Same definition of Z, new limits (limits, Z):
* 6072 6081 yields -0.56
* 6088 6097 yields -0.60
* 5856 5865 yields -0.61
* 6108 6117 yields -0.54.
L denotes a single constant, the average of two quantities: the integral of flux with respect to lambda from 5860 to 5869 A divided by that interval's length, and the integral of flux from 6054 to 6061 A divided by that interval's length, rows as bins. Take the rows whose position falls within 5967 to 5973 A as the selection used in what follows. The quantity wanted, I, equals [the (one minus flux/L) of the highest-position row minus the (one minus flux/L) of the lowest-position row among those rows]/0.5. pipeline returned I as 0.10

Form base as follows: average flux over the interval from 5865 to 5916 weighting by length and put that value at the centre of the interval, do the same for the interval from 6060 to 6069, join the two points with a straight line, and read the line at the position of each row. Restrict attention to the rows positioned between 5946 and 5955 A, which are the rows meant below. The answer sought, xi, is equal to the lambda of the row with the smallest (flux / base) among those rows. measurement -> 5949.5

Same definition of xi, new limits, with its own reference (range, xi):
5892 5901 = 5895.5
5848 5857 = 5853.5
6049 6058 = 6056.0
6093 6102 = 6096.5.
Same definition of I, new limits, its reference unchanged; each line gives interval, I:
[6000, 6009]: 0.13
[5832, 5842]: -0.14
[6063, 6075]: -0.01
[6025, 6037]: -0.03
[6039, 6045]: 0.05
